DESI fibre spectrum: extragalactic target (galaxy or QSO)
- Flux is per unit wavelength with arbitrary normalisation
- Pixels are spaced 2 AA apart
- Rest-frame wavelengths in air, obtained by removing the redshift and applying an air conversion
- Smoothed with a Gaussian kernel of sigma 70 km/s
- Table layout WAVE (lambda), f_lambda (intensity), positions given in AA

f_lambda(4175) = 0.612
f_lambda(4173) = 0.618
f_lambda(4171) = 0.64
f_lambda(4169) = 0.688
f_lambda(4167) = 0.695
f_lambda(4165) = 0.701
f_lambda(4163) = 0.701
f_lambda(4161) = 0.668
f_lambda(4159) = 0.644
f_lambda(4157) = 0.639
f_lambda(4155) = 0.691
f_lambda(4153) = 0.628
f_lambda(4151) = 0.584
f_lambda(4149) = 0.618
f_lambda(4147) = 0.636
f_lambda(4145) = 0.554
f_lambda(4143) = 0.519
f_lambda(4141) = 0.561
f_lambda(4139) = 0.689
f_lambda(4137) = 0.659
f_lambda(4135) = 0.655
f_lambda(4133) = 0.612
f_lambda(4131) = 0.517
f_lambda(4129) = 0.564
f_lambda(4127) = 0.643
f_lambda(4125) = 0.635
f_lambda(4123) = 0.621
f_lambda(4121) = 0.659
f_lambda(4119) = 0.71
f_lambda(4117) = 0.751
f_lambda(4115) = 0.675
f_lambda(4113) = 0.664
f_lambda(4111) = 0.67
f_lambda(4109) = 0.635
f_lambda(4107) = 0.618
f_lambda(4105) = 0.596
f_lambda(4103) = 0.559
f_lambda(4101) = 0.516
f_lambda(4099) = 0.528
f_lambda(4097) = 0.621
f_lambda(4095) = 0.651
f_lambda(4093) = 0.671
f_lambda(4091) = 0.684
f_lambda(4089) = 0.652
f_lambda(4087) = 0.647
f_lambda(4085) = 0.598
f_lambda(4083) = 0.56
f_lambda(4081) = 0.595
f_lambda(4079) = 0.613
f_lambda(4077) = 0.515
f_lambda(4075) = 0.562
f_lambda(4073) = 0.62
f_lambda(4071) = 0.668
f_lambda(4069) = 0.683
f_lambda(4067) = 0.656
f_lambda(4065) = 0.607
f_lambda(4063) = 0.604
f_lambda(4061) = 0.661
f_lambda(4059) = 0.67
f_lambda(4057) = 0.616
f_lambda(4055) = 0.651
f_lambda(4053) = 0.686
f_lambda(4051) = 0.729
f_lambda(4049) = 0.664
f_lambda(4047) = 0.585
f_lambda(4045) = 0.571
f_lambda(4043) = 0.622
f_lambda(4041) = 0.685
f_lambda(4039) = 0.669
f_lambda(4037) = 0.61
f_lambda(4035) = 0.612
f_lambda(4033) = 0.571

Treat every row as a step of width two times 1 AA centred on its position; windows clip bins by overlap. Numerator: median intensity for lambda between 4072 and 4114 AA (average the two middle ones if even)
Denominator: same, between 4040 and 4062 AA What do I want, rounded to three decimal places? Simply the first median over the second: 0.935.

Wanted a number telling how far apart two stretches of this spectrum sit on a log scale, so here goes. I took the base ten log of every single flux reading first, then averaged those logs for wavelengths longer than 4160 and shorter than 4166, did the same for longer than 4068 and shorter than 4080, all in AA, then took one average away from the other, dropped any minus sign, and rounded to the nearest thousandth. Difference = 0.055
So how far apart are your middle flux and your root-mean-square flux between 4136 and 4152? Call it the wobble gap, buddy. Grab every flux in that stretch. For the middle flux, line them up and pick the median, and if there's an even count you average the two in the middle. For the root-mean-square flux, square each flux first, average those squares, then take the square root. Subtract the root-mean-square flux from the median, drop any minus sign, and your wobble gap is 0.0039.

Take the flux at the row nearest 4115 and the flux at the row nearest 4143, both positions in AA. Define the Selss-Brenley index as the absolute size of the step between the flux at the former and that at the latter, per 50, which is 0.0031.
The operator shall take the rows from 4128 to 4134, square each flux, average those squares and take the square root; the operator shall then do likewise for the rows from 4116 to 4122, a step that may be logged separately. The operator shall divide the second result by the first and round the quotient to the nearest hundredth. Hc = 1.25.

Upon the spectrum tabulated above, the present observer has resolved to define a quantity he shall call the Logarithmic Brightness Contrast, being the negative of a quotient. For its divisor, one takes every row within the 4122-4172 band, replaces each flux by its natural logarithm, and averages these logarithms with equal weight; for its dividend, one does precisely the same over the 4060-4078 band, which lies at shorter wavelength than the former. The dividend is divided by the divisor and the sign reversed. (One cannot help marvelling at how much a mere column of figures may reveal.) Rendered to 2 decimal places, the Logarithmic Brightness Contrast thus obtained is -1.04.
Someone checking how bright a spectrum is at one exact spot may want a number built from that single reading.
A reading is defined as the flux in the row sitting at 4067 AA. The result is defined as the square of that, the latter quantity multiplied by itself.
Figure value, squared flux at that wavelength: 0.43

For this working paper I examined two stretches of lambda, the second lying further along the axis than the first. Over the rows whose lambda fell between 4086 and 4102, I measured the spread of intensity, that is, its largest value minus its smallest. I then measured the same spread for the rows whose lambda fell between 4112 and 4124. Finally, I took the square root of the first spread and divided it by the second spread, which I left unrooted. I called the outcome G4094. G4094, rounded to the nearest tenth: 3.2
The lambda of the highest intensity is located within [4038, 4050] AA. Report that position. 4041 AA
